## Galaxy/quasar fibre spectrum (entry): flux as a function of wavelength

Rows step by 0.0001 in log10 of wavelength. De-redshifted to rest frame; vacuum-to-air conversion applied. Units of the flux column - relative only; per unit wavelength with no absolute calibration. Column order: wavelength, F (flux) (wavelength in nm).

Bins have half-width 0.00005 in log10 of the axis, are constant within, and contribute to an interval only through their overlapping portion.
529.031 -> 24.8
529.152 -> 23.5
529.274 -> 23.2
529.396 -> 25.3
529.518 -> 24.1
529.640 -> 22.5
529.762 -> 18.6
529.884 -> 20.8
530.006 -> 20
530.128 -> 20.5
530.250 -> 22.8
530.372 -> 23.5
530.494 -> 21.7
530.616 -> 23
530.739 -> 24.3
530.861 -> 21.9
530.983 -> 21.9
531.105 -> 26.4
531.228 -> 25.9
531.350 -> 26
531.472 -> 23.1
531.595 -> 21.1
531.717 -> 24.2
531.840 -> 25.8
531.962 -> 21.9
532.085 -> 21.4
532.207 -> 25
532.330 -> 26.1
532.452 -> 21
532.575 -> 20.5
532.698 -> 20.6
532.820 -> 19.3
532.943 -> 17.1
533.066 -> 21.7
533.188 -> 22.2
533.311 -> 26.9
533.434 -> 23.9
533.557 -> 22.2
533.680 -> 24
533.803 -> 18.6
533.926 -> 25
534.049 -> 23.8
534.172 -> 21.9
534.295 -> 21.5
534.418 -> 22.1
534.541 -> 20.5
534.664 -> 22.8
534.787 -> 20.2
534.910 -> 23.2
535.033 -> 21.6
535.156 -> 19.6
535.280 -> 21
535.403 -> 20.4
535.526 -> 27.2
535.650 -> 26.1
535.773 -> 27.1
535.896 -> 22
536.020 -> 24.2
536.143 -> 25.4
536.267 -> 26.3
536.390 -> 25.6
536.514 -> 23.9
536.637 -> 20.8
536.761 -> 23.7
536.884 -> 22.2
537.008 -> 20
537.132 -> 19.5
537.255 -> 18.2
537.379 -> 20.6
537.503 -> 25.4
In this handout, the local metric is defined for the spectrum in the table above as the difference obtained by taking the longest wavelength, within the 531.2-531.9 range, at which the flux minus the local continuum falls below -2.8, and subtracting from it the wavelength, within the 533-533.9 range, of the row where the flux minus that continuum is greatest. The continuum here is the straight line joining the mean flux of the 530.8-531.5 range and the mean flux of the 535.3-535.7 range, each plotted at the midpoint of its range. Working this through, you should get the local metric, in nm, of -1.72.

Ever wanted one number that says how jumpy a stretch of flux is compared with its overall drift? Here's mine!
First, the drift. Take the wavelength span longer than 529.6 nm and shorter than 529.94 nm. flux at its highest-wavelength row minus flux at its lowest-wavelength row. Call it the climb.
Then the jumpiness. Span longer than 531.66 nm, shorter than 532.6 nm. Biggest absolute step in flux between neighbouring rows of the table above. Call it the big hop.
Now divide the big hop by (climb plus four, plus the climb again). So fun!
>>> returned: 8.5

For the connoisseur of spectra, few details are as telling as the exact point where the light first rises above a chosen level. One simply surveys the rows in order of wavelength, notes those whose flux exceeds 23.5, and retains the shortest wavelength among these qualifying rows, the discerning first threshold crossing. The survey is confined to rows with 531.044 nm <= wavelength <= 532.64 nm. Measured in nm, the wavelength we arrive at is 531.105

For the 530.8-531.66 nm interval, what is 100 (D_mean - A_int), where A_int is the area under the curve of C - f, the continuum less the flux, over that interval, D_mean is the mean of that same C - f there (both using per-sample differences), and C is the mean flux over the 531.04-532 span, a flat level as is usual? 8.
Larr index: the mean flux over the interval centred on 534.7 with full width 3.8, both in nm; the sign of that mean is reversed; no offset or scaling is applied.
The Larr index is -22.8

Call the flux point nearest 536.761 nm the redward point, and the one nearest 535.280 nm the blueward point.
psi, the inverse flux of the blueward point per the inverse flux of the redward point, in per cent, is 113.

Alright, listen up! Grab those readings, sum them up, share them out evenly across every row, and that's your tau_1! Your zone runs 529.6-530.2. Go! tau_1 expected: 20.5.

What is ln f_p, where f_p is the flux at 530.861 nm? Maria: 3.09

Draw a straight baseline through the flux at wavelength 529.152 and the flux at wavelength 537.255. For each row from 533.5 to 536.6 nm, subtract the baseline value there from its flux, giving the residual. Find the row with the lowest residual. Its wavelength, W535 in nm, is 533.803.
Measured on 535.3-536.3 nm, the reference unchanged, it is 535.403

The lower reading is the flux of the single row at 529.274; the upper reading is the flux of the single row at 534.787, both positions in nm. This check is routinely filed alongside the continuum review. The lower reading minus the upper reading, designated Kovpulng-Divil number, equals 3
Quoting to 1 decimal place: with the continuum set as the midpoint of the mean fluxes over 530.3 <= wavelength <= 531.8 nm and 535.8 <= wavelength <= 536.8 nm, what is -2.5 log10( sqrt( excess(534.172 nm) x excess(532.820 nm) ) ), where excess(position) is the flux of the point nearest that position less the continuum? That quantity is -1.2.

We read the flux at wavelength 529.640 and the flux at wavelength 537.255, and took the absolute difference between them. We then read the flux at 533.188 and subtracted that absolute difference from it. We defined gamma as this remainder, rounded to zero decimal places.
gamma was 18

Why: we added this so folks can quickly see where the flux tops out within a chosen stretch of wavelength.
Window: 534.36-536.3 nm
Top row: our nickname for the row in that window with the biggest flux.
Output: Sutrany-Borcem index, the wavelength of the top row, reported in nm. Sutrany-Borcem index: 535.526 nm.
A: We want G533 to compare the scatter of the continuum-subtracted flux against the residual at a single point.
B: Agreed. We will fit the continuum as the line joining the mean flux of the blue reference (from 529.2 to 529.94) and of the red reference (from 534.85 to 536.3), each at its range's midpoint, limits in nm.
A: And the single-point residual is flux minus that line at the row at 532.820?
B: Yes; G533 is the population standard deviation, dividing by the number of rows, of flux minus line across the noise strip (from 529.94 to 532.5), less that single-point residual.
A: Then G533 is 6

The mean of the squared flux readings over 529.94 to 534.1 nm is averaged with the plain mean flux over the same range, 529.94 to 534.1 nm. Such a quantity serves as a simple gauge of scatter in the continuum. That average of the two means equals 273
